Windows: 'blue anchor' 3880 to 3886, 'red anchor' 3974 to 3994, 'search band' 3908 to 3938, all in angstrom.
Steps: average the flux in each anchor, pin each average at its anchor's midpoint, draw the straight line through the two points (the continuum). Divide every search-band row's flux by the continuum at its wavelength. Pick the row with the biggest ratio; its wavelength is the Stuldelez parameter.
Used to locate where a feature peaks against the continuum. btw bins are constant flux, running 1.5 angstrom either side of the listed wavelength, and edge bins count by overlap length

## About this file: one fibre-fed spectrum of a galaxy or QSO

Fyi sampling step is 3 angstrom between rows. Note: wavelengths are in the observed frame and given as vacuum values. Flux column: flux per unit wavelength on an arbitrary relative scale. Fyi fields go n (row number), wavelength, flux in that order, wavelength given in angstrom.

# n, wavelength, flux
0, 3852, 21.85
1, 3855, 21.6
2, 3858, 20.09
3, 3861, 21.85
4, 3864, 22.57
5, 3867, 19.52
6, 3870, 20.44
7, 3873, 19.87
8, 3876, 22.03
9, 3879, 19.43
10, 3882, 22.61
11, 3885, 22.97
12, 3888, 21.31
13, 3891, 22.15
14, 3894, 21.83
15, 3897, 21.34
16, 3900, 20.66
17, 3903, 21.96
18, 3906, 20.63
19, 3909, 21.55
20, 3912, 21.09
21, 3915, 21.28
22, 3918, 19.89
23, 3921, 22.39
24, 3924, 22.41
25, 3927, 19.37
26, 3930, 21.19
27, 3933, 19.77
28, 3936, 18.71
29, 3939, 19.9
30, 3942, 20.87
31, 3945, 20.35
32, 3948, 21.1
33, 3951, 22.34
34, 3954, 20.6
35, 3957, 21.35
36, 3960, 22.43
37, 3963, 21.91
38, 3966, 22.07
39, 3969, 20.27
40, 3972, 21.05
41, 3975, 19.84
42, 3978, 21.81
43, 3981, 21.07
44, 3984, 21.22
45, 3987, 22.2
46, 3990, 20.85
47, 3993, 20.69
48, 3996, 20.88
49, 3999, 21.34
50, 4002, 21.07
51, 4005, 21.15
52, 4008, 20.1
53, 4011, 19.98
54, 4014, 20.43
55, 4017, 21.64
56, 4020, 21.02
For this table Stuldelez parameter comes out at 3924 angstrom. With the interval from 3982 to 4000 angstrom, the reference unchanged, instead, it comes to 3987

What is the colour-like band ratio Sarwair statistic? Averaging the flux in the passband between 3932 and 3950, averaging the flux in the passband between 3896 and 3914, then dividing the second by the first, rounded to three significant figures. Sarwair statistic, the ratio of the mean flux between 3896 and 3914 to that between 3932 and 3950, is 1.05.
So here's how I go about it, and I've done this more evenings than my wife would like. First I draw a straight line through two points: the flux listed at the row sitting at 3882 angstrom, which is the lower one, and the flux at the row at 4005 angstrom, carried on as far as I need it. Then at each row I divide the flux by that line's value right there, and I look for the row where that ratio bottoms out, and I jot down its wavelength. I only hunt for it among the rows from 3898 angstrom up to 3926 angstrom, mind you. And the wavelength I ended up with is 3918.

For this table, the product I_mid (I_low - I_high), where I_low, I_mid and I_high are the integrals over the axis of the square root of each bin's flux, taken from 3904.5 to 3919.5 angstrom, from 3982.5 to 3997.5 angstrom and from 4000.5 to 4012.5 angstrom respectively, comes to 974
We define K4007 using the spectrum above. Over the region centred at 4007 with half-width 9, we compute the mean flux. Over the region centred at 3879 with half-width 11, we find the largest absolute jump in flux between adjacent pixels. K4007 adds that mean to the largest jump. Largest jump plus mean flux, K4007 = 23.9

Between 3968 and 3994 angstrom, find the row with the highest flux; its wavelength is 3987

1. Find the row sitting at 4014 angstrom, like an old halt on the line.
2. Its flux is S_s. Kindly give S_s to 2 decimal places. 20.43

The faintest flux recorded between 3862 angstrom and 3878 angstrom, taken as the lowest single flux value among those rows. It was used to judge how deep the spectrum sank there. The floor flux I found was 19.52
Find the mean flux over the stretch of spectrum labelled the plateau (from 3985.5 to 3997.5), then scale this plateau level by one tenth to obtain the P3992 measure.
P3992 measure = 2.12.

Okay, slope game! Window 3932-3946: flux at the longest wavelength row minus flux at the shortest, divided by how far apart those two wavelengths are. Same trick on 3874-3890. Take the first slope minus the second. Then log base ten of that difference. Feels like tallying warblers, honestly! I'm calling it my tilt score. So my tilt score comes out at -1.0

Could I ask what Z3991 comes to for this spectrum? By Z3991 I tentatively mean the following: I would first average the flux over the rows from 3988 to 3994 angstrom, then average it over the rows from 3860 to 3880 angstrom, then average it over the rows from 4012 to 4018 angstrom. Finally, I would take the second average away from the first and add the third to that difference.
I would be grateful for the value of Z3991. 21.0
